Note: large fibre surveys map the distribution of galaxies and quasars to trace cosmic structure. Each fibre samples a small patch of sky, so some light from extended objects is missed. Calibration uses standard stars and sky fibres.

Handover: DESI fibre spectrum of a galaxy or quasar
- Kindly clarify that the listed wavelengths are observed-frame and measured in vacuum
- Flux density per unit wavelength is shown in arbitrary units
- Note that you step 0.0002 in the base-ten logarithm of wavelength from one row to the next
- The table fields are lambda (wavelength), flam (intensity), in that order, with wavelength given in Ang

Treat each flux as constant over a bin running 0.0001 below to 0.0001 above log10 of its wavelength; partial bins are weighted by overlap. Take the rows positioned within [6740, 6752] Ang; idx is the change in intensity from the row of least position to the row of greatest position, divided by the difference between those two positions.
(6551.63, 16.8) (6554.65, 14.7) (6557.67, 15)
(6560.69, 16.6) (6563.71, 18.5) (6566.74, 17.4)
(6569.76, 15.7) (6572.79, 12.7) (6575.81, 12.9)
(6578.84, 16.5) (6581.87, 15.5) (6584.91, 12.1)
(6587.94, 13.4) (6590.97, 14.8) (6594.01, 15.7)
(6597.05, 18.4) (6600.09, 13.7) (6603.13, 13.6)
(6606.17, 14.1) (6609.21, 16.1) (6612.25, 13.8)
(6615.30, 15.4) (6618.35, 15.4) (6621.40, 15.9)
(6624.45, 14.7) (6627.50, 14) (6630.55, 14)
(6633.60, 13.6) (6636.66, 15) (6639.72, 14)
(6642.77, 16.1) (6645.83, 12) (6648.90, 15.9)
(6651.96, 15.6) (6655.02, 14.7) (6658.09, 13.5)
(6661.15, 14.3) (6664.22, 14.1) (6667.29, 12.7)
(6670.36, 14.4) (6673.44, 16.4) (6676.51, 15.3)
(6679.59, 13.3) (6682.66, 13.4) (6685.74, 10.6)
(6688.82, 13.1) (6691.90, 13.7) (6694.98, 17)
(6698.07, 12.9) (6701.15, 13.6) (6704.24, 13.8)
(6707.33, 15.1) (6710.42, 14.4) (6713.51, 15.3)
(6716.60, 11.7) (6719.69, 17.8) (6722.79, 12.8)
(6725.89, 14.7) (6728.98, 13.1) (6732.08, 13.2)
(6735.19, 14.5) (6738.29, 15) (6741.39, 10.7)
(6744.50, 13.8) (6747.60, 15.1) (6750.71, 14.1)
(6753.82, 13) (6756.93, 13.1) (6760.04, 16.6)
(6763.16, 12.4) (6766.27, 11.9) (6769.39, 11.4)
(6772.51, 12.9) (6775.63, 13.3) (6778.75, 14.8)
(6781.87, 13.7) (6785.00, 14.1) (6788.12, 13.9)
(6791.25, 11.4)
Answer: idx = 0.36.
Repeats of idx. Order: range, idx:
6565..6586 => -0.29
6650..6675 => 0.04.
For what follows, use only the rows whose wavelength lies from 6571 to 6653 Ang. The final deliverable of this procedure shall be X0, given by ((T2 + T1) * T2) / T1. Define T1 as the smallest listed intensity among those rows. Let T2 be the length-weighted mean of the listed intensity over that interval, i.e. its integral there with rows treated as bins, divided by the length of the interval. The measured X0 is 32.4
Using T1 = 12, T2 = 14.62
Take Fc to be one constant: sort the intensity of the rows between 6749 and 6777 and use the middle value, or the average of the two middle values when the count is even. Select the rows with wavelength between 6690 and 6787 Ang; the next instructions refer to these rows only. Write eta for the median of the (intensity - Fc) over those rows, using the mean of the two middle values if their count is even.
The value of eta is 0.7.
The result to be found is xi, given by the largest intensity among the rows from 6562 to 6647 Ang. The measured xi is 18.5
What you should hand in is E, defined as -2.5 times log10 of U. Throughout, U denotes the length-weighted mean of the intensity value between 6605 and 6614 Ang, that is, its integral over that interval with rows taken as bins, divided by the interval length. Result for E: -2.92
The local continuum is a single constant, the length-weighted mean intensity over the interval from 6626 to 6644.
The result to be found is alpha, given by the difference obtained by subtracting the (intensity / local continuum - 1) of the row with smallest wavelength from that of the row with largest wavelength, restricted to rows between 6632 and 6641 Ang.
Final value 0.03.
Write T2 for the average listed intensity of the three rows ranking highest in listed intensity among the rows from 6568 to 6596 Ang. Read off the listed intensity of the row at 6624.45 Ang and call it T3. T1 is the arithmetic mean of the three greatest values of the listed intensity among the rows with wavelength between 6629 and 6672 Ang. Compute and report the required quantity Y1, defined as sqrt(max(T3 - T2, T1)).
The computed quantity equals 3.98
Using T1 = 15.9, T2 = 16.0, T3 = 14.7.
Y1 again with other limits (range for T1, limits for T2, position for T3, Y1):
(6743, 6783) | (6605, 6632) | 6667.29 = 3.94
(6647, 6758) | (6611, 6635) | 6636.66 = 4.13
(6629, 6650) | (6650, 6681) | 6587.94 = 3.96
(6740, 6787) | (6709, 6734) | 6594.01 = 3.94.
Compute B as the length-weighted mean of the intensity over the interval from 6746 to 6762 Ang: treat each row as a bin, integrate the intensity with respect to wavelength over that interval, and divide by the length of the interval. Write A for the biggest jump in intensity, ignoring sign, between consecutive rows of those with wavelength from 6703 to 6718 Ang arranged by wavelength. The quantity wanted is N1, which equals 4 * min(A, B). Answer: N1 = 14.4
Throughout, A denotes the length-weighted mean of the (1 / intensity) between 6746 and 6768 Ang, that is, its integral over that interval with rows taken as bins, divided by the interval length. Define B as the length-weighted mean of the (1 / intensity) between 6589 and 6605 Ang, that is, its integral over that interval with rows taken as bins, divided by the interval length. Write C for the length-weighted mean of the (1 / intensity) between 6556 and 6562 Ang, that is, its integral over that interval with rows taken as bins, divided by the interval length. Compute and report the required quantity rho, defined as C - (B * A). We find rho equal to 0.059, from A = 0.074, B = 0.0668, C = 0.064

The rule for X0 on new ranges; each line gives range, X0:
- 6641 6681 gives 32.0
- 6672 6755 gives 32.4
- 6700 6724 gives 31.9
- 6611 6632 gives 30.5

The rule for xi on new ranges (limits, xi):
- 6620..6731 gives 17.8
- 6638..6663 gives 16.1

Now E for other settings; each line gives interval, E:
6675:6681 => -2.89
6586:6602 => -2.95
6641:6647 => -2.88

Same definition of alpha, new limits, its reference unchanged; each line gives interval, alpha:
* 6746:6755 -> -0.15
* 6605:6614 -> -0.02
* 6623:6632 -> -0.05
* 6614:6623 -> 0.03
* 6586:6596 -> 0.16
